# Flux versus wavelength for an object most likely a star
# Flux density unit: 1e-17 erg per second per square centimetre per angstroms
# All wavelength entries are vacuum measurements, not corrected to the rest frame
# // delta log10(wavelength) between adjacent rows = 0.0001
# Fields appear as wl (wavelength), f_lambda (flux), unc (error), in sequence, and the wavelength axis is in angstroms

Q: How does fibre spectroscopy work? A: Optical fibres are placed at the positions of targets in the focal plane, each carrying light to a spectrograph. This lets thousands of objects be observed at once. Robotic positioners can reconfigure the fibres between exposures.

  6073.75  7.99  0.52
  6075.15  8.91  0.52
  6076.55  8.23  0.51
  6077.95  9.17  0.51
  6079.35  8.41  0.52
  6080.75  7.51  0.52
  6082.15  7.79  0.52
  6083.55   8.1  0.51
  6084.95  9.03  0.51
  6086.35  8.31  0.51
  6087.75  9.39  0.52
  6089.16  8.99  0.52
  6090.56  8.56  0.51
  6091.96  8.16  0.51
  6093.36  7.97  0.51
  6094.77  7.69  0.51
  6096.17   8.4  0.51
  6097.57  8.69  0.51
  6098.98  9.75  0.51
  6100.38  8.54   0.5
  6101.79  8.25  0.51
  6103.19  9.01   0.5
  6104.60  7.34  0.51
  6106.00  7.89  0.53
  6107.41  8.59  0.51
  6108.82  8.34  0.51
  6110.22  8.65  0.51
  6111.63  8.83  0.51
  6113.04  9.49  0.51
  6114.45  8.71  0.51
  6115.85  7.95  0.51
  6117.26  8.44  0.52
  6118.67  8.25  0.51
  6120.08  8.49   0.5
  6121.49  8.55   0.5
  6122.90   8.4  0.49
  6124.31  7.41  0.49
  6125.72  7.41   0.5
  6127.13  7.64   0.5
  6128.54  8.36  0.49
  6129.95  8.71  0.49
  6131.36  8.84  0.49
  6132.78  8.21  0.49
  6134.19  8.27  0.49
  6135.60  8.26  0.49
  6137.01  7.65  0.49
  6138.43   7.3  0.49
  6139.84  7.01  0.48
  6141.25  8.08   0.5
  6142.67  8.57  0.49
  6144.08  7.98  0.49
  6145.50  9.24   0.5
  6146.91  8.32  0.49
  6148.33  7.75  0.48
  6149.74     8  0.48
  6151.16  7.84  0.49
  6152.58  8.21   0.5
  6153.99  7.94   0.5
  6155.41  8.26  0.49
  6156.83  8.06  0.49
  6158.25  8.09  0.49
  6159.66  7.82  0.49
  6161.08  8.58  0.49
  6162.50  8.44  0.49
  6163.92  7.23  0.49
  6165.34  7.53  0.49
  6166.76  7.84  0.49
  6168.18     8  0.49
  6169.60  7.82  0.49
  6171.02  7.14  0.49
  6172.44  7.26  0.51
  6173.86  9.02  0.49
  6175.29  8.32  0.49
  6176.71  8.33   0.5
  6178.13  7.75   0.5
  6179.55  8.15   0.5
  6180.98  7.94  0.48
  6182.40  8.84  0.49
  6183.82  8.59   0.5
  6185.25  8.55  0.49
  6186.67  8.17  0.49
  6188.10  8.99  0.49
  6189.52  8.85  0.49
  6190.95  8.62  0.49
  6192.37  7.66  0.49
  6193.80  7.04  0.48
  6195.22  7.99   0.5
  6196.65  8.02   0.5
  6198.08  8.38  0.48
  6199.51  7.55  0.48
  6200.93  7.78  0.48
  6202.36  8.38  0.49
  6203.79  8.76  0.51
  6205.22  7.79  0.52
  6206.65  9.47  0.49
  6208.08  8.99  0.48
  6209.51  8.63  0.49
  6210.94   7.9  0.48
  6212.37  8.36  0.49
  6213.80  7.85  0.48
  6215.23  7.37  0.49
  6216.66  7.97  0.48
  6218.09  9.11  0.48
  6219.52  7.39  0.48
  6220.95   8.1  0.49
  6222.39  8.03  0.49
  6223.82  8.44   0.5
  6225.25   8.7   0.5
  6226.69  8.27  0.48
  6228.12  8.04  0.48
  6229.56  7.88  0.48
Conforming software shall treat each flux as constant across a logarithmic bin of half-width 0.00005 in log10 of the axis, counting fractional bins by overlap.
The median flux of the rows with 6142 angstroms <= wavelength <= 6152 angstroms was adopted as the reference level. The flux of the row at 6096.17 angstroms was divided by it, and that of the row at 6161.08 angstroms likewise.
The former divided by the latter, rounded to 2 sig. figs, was 0.98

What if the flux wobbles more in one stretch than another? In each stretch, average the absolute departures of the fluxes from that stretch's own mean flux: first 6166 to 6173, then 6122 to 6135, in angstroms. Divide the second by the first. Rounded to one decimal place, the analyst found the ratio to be 1.3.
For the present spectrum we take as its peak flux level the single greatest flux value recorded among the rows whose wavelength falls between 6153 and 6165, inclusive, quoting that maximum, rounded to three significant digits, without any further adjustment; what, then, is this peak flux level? 8.58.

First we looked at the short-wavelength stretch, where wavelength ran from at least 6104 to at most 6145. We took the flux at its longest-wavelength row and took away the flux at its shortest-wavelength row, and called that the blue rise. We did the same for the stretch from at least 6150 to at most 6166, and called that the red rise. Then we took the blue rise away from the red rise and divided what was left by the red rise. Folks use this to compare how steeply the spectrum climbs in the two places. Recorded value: 3.1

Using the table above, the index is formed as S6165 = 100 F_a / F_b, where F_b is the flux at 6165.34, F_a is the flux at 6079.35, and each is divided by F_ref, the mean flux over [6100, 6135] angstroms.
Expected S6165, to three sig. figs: 112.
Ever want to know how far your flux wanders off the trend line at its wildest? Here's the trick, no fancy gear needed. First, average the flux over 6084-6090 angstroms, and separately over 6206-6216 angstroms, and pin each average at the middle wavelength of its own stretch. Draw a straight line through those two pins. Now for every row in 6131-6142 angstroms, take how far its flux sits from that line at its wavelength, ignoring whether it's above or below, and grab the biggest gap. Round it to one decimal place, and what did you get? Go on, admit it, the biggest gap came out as 1.7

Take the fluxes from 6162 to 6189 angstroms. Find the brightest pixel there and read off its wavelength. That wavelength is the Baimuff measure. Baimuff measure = 6173.86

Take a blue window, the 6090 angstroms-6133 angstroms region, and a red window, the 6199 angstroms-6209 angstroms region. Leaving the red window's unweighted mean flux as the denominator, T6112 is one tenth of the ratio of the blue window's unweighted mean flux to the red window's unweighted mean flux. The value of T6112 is 0.100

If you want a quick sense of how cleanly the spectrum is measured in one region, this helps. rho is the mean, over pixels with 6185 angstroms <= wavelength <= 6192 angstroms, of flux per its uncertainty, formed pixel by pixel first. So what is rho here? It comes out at 17.6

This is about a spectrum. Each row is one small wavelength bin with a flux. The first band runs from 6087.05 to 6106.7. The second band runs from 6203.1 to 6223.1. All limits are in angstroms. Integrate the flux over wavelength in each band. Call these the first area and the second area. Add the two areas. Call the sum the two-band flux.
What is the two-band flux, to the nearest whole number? 332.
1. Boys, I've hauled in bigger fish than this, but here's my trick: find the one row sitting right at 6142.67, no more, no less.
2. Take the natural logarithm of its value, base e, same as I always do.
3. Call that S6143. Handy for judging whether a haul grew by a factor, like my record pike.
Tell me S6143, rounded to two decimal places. 2.15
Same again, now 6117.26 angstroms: 2.13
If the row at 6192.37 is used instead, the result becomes 2.04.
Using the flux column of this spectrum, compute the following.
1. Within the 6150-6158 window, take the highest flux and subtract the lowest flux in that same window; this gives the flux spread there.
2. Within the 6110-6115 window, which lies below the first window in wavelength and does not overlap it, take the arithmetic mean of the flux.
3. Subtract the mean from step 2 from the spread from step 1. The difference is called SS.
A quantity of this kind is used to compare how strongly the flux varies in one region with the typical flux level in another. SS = -8.5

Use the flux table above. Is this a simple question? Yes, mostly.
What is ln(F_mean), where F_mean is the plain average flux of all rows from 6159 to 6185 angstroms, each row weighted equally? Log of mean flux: 2.08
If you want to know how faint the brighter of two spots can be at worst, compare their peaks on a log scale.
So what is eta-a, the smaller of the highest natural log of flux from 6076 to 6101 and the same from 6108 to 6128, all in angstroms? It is 2.25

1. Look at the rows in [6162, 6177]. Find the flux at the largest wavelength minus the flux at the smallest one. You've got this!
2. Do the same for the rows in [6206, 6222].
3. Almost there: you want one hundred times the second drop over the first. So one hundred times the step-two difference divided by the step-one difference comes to 1245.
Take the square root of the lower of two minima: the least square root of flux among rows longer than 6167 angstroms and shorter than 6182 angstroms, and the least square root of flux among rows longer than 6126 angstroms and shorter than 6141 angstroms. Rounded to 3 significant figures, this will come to 1.63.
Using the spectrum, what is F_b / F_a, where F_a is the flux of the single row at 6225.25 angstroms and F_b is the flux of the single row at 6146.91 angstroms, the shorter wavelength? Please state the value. 0.96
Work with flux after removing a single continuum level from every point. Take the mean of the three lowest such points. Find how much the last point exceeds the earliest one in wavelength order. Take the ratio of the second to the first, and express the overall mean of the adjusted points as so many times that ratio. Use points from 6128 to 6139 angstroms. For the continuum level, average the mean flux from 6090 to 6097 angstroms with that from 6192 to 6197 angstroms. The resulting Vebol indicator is 0.1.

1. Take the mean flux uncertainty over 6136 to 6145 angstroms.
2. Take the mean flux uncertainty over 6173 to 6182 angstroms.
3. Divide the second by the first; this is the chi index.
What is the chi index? 1.01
